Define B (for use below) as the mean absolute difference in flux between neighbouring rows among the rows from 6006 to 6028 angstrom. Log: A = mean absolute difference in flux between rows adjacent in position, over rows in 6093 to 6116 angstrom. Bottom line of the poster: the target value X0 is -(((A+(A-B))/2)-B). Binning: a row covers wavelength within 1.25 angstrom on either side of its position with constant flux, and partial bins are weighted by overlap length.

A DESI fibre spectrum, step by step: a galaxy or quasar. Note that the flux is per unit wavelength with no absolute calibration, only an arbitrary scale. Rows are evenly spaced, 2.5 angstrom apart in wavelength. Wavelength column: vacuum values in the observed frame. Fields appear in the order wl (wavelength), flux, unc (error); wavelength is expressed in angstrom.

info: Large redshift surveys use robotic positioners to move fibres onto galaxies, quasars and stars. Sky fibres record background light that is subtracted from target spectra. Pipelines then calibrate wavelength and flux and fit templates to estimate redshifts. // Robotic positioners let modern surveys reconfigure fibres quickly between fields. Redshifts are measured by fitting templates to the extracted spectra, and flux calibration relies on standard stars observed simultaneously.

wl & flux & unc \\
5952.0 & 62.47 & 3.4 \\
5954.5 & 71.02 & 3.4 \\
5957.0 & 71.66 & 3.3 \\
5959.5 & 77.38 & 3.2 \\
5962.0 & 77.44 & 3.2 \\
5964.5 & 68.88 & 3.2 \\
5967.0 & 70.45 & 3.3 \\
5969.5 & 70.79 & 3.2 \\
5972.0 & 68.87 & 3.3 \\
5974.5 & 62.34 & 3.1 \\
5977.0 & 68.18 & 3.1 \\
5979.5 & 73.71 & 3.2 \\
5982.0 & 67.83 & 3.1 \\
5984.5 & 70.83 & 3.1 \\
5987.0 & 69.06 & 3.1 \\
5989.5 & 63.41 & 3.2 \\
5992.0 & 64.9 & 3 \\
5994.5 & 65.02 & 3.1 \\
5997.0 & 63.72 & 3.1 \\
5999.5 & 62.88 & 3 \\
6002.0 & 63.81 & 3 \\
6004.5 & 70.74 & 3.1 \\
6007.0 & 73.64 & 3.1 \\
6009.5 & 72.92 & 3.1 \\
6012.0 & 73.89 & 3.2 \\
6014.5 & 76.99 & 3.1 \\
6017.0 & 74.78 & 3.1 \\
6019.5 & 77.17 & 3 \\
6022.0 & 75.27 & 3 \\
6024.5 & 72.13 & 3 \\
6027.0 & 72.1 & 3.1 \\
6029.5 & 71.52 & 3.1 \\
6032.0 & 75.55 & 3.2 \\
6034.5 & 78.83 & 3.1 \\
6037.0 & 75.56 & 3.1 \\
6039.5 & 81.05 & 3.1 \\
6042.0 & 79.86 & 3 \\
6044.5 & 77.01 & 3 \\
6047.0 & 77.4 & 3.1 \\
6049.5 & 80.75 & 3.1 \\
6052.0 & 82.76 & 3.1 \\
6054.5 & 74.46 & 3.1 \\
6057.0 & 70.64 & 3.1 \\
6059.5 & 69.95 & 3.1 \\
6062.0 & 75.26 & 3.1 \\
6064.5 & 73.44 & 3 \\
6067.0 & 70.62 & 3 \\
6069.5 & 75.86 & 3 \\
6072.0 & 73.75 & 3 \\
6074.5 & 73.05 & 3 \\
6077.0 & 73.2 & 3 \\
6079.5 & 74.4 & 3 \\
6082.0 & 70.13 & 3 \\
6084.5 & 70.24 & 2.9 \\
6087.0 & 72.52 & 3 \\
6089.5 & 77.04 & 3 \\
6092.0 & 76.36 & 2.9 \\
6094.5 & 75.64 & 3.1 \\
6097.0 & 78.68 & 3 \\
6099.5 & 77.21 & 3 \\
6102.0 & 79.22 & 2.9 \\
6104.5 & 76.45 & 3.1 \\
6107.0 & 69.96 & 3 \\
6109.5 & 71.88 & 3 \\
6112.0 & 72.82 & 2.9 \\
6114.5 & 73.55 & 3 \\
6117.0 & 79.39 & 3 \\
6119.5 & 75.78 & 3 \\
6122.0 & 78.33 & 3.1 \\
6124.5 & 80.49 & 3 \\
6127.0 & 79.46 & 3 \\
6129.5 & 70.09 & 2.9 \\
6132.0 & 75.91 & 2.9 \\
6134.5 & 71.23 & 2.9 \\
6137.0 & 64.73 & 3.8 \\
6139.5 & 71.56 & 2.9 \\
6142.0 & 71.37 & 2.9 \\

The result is 0.3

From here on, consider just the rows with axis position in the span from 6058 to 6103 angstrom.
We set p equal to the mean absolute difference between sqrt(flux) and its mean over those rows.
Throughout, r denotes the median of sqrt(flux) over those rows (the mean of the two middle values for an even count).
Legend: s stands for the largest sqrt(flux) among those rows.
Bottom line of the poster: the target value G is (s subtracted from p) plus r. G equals -0.16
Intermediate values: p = 0.138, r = 8.61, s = 8.90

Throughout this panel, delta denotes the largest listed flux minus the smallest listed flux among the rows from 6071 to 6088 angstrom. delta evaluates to 4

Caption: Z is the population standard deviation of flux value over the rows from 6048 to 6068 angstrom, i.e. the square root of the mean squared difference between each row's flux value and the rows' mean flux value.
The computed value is 4.5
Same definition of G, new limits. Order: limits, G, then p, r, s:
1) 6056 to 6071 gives -0.09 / 0.130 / 8.49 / 8.71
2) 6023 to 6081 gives -0.30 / 0.165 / 8.63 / 9.10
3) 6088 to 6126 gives -0.09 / 0.134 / 8.74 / 8.97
